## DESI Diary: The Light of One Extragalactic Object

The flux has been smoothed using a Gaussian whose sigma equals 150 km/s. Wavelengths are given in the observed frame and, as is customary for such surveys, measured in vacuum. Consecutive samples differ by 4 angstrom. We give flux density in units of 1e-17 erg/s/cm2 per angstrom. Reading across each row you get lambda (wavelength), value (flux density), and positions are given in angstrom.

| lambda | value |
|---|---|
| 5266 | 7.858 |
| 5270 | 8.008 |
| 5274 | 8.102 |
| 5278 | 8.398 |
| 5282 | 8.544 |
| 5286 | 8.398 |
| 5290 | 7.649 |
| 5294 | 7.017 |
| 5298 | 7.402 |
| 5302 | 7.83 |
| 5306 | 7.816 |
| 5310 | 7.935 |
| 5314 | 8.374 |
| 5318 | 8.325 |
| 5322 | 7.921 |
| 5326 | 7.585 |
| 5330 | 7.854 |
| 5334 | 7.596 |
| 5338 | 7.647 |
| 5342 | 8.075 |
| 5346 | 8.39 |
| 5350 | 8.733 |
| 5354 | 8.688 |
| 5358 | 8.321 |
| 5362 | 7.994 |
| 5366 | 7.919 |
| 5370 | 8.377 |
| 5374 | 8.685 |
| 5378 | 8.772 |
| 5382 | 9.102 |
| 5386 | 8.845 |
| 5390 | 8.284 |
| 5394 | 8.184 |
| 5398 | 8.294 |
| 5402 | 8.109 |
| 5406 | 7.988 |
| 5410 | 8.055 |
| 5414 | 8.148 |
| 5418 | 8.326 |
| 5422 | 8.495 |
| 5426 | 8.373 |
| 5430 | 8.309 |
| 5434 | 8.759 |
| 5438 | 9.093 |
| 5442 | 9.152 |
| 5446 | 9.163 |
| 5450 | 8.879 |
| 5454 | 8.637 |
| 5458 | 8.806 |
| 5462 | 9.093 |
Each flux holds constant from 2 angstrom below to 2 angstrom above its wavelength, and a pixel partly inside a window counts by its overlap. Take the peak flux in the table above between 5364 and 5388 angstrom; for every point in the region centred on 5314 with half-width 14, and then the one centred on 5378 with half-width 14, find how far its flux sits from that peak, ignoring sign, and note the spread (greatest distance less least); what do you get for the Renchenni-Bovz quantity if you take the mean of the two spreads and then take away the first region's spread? 0.20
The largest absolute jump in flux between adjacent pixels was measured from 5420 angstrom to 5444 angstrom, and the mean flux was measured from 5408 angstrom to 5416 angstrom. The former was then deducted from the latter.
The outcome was 7.7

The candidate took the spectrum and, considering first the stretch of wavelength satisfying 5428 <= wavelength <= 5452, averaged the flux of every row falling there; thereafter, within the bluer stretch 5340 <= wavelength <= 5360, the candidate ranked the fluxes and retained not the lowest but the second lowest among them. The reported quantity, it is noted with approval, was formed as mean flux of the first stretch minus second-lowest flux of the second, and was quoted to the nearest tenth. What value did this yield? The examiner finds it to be 0.6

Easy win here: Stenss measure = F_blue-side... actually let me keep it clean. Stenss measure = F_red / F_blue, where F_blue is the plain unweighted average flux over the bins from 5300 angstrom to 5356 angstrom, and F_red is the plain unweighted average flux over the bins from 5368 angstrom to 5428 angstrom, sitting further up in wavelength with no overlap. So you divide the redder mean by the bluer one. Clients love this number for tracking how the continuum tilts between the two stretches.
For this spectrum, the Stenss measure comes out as 1.04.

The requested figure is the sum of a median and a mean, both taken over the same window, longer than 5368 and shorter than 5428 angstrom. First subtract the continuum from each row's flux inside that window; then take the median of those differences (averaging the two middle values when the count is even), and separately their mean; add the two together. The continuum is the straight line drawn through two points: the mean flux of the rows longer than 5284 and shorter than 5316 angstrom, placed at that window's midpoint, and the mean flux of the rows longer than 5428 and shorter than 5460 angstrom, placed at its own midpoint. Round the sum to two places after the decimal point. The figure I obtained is -0.33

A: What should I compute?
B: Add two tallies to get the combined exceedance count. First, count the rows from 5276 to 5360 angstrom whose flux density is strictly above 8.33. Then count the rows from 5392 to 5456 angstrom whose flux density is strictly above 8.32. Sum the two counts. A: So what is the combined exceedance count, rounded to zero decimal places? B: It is 16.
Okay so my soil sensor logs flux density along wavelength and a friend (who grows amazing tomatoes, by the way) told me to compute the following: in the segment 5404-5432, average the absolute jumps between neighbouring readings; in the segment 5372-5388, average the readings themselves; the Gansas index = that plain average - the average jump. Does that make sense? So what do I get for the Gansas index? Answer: 8.7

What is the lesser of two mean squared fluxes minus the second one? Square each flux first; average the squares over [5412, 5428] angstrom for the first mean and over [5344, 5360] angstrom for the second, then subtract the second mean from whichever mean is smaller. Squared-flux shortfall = -3.3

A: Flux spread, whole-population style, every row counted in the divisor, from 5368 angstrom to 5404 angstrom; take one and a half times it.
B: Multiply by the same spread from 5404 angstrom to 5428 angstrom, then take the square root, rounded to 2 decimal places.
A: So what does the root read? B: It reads 0.30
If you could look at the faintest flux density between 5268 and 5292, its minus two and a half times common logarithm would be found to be -2.209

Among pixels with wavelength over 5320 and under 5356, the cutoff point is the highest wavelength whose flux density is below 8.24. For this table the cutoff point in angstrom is 5342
